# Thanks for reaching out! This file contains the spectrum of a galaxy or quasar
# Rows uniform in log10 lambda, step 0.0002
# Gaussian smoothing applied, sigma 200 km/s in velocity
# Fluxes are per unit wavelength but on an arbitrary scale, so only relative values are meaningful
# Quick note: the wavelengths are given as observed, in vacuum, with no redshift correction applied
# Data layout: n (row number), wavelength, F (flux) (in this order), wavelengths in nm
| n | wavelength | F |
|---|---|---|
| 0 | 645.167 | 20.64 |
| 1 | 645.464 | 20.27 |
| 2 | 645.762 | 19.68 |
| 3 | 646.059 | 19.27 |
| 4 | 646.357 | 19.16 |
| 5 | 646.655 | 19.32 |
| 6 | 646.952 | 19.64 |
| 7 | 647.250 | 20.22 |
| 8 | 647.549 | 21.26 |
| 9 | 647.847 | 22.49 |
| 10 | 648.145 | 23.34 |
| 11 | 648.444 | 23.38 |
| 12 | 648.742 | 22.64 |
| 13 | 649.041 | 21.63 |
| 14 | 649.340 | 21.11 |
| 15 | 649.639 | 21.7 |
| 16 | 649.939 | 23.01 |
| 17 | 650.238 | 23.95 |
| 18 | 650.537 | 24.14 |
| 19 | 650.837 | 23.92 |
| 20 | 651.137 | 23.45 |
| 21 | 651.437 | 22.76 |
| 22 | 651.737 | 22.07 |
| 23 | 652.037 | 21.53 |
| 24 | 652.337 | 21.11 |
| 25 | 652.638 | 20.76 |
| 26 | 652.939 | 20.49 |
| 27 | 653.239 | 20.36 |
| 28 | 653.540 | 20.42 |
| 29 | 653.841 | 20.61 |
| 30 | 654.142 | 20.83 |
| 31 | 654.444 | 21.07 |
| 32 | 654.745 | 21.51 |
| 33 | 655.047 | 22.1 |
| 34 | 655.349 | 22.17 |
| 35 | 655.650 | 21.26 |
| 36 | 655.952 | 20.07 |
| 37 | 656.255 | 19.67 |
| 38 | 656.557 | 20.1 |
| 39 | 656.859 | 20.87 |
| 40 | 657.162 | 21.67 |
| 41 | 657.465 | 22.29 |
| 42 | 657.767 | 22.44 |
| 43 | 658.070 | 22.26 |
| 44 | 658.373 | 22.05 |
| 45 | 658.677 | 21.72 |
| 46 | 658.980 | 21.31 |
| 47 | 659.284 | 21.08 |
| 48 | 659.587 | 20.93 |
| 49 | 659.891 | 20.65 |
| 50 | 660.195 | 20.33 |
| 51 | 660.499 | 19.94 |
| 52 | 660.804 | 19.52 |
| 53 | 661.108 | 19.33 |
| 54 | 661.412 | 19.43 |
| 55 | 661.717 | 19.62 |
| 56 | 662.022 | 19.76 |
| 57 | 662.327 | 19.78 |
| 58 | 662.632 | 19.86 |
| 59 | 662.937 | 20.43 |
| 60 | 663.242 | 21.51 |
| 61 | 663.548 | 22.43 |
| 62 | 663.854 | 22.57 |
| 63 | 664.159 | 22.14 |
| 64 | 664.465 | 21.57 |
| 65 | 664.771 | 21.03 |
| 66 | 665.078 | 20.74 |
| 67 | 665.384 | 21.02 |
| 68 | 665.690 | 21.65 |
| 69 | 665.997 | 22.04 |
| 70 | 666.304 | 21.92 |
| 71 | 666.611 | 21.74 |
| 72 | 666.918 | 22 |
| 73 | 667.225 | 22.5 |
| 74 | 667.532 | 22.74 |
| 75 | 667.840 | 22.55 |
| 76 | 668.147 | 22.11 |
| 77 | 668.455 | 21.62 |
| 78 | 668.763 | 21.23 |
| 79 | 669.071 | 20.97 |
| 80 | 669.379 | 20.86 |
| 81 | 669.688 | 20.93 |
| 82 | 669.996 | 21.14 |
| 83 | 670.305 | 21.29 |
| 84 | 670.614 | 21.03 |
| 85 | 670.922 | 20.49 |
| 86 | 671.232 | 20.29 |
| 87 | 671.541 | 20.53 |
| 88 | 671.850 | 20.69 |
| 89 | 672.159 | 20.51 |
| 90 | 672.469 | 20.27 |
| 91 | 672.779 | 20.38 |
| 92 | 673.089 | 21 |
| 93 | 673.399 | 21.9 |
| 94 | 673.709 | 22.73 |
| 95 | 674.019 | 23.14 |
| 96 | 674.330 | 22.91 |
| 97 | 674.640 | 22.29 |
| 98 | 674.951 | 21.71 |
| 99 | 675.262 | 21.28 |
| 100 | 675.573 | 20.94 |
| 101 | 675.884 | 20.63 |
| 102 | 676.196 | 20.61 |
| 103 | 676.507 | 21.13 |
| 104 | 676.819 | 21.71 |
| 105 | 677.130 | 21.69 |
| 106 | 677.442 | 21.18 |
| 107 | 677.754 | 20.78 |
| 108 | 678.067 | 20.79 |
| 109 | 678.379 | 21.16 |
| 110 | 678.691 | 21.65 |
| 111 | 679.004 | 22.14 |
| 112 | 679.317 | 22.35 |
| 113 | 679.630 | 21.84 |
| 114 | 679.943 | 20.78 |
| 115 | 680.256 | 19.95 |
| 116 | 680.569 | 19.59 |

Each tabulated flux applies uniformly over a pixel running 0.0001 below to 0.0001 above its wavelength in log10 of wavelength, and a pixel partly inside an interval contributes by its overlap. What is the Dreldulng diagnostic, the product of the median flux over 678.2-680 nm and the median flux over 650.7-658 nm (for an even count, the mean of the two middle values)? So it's 461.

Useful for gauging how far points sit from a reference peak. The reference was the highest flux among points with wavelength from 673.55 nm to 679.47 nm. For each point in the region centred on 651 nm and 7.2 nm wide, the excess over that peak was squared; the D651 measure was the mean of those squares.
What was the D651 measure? 2.8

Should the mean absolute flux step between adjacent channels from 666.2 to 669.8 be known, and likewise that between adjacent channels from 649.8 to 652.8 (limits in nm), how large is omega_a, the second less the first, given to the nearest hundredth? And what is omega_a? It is 0.22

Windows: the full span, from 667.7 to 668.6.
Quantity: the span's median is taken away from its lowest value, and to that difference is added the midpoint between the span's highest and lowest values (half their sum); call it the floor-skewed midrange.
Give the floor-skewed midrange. 21.6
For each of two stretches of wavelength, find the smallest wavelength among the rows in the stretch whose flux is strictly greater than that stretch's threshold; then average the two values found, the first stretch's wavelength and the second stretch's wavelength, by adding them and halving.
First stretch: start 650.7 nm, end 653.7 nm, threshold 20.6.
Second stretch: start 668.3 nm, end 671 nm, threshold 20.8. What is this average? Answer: 659.65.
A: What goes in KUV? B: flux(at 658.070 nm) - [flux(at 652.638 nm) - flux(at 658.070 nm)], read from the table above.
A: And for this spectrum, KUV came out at 23.8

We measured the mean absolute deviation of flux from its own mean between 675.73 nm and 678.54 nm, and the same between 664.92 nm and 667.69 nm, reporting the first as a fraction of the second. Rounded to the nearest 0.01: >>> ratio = 0.70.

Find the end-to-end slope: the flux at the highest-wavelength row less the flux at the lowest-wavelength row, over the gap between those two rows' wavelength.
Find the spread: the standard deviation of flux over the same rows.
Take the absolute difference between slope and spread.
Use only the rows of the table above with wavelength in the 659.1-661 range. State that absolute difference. 1.6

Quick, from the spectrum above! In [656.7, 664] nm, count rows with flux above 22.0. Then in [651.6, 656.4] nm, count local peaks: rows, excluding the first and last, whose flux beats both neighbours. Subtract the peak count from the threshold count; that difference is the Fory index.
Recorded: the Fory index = 5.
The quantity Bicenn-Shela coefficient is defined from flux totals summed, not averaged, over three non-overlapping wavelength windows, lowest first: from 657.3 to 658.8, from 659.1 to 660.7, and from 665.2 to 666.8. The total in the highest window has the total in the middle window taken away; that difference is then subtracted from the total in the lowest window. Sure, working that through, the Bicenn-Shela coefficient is 105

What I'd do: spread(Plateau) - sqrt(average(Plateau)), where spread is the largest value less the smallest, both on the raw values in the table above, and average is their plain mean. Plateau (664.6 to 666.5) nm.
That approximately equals -3.33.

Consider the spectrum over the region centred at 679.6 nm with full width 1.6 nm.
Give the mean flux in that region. 21.4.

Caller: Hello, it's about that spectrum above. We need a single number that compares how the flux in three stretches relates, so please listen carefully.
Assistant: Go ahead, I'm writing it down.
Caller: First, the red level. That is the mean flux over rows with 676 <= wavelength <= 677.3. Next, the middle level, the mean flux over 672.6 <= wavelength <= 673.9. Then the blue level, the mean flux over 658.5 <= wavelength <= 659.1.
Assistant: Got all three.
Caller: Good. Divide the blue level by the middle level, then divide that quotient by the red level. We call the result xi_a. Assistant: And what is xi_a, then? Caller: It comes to 0.0470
